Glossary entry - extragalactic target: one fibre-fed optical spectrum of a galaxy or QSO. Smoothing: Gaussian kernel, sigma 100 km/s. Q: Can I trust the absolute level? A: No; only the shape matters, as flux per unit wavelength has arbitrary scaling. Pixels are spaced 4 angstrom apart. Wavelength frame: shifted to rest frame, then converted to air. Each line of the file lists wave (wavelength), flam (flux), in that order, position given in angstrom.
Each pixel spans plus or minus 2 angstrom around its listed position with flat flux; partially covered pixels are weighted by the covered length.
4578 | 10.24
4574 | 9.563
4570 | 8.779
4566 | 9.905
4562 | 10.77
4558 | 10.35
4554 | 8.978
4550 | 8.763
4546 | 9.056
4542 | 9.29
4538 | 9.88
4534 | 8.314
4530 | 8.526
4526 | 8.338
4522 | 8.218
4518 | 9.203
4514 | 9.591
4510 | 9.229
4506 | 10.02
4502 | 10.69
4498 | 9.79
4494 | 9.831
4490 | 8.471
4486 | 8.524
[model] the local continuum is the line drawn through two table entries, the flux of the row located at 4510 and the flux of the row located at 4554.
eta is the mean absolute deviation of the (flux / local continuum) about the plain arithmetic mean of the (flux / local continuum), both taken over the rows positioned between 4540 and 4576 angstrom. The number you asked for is 0.069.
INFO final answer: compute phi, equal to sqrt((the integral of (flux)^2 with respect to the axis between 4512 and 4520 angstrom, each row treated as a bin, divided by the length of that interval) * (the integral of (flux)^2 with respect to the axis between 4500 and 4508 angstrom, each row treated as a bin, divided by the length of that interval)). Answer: 97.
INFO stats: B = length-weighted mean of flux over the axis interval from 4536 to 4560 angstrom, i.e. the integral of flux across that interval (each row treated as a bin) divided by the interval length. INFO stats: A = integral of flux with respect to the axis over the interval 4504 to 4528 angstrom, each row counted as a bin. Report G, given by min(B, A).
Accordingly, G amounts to 9.4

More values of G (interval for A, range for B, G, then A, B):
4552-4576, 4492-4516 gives 9.9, 233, 9.9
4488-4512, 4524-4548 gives 8.9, 232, 8.9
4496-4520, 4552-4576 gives 9.7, 234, 9.7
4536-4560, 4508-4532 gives 8.9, 225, 8.9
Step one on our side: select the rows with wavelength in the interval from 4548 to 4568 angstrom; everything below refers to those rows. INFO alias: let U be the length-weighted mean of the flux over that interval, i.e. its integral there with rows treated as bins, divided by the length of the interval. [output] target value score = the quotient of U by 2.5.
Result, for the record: 3.90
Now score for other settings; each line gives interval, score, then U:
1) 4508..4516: 3.76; 9.4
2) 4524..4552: 3.55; 8.9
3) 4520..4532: 3.34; 8.4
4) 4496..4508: 4.07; 10.2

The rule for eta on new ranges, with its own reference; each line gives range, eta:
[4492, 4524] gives 0.052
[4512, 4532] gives 0.051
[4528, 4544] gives 0.067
